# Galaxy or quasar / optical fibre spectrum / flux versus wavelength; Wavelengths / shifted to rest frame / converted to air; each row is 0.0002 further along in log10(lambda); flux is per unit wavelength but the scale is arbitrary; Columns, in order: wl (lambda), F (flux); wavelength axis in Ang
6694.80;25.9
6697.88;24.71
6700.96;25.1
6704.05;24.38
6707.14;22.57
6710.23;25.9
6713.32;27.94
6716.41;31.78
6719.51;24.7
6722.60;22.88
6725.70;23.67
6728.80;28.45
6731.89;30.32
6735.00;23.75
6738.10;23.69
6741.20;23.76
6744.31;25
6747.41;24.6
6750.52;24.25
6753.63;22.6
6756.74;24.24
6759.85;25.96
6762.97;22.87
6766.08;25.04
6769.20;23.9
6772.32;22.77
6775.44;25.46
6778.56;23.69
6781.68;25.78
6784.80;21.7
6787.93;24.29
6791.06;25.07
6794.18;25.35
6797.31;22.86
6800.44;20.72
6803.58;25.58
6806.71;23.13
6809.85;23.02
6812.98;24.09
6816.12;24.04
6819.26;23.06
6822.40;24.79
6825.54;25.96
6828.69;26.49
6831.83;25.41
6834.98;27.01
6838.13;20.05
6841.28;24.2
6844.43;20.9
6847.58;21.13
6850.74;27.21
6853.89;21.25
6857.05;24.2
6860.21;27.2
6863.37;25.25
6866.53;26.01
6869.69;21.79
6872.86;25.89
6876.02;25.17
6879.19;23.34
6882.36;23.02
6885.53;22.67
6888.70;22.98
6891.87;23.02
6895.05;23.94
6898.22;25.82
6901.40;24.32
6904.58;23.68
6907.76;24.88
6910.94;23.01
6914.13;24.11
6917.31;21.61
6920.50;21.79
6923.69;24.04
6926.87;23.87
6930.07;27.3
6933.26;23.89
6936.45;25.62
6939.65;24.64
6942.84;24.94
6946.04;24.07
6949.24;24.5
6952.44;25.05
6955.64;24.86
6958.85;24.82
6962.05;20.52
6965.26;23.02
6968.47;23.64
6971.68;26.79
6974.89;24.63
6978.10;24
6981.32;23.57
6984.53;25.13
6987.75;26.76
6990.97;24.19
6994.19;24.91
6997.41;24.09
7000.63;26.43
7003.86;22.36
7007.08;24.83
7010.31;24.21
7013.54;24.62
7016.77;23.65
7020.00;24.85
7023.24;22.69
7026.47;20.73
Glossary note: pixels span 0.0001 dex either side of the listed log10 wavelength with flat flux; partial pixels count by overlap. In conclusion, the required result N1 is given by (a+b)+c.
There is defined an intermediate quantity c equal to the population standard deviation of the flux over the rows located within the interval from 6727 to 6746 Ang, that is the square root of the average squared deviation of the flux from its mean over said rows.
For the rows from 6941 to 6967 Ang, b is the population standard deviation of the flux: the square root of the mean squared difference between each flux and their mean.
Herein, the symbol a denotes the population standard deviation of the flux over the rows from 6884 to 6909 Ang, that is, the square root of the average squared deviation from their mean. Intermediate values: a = 1.00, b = 1.45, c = 2.6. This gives 5.1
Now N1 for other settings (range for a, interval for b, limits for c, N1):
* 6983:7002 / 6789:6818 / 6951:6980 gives 4.1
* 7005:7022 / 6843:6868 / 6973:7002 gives 4.0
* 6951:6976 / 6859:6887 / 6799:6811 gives 5.2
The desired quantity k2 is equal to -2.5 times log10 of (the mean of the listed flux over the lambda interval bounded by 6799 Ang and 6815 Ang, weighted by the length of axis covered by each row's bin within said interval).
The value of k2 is -3.420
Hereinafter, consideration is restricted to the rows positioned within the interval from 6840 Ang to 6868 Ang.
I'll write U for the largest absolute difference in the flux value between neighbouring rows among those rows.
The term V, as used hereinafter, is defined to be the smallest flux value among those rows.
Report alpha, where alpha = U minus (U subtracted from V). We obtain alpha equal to -8.7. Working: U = 6.1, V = 20.9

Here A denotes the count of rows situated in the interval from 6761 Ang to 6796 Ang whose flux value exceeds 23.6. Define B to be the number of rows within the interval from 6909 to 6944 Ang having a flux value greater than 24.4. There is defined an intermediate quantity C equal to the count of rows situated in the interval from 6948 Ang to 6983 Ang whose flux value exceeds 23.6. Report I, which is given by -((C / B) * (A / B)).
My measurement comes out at -4.0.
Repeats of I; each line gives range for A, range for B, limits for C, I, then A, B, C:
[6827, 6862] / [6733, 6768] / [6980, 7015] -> -3.9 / 7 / 4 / 9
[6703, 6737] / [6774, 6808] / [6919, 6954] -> -3.6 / 9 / 5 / 10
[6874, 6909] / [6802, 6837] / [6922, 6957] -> -1.8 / 6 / 6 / 11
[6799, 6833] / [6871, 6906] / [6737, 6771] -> -7.0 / 7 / 3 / 9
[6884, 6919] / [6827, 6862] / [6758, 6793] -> -1.9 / 6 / 5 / 8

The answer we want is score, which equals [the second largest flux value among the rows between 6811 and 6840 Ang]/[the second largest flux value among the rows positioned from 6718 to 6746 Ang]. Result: 0.93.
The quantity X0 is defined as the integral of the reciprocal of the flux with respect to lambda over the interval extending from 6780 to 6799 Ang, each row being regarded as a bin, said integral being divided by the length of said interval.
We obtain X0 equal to 0.0416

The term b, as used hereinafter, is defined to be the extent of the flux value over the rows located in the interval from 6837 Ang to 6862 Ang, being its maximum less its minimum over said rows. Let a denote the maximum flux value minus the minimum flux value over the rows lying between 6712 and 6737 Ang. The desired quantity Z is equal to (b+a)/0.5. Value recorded 32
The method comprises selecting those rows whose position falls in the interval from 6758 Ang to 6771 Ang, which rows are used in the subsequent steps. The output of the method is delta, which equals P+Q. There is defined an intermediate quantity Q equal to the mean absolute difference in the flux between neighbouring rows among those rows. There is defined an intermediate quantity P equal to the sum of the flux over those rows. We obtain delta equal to 100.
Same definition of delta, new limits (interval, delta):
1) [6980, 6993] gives 102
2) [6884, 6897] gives 93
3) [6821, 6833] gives 104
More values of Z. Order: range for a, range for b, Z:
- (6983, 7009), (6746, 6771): 16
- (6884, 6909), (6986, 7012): 15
